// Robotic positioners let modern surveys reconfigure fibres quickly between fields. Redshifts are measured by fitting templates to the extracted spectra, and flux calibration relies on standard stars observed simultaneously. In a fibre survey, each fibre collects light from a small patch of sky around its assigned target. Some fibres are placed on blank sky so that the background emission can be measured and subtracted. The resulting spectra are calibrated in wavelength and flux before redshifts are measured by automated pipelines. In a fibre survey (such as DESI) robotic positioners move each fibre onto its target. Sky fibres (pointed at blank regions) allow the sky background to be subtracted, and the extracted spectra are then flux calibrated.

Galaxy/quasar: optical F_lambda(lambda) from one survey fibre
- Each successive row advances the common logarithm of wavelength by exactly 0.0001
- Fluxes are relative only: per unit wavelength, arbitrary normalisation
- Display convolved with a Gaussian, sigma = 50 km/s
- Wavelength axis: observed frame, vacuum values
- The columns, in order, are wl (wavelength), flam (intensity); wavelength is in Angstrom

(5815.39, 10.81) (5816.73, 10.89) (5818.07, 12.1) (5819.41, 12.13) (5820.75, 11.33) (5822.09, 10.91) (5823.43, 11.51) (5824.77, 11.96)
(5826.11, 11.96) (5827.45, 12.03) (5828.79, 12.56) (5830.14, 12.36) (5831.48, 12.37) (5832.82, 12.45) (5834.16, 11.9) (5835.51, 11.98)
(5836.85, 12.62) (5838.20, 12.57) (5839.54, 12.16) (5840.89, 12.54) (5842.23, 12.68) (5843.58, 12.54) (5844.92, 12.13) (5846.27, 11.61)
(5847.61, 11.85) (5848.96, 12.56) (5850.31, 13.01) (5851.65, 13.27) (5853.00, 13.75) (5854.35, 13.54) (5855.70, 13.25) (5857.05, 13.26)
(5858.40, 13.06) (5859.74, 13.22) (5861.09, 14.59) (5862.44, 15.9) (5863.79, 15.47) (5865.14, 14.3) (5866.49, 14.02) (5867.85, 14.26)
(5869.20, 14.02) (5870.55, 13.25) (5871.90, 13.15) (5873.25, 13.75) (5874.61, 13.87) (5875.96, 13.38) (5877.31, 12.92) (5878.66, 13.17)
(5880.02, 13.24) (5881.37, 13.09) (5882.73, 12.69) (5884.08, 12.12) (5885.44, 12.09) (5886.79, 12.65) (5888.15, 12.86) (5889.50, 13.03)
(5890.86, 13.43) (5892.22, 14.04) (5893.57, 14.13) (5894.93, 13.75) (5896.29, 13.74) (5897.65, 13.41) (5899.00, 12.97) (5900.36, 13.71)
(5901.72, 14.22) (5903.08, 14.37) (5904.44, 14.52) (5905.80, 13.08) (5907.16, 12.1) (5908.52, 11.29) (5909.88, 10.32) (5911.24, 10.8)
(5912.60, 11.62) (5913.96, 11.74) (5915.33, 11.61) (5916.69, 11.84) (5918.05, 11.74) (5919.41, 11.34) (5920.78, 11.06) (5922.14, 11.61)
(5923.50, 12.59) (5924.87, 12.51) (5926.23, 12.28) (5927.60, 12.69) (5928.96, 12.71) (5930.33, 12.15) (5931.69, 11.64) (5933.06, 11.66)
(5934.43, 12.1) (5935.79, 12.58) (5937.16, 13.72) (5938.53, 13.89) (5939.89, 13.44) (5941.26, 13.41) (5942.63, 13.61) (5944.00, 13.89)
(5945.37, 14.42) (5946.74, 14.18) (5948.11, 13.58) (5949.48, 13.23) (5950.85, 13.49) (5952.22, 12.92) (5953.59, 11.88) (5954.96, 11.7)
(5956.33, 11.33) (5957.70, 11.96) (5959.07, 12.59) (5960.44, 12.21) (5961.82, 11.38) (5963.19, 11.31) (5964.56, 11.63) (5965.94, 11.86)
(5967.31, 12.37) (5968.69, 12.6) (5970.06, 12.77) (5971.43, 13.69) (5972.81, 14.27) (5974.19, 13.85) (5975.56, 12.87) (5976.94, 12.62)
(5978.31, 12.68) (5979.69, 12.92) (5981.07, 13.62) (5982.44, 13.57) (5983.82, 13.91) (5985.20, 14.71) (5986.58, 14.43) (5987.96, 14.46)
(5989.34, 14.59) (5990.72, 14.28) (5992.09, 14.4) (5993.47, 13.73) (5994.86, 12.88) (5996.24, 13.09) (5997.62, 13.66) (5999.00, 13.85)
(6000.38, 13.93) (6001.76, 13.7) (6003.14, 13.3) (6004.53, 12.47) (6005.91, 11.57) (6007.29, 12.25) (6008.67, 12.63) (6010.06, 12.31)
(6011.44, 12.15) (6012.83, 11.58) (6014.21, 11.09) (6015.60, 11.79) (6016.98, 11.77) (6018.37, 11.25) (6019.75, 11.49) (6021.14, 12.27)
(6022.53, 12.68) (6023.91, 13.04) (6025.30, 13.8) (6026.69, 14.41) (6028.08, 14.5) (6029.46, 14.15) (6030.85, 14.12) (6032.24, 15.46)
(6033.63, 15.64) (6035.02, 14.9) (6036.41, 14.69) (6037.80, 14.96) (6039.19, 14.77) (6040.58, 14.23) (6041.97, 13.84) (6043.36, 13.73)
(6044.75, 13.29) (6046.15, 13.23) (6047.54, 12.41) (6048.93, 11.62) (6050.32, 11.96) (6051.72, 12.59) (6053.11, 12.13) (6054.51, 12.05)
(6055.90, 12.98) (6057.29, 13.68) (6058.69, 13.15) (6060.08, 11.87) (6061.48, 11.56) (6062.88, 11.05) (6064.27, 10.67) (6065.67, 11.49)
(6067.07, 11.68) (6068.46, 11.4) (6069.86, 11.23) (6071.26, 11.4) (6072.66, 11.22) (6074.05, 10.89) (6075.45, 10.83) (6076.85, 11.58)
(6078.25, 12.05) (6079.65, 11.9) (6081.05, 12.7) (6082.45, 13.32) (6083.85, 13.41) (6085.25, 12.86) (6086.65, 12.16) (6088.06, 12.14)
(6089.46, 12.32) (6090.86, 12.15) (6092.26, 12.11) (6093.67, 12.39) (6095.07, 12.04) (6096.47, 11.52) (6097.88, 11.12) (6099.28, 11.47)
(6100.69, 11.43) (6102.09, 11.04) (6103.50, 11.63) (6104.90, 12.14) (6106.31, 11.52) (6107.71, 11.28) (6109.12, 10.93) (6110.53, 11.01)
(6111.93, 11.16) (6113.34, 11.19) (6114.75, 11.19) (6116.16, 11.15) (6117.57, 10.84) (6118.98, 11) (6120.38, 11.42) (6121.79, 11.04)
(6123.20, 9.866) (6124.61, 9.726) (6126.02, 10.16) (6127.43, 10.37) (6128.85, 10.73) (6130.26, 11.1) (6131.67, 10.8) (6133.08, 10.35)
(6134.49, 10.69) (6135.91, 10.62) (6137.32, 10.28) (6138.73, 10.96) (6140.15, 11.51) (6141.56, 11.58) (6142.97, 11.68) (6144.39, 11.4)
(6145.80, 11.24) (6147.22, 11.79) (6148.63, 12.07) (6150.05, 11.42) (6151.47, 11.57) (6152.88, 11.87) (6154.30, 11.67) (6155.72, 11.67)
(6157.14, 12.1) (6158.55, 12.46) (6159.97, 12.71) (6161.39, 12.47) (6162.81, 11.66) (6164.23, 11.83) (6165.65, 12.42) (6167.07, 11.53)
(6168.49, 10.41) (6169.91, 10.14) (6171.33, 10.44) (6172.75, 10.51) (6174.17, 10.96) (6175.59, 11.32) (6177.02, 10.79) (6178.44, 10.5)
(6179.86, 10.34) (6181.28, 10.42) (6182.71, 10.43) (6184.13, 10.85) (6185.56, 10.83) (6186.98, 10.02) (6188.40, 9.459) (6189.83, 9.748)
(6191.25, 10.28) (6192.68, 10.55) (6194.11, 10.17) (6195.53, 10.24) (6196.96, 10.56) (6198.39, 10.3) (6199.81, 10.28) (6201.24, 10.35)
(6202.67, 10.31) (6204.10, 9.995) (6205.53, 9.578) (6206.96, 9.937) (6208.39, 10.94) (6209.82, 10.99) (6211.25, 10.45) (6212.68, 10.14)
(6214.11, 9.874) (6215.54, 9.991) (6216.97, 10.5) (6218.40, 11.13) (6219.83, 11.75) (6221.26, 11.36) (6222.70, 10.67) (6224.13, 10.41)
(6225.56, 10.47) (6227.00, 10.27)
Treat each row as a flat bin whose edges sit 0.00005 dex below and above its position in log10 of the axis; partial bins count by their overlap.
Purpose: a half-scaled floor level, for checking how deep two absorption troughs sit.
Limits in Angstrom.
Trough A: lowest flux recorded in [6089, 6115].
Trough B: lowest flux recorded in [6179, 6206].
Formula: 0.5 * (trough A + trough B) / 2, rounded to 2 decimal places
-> 5.10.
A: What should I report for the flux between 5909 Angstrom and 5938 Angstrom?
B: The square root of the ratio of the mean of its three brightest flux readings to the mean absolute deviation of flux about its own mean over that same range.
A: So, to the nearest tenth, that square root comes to 4.8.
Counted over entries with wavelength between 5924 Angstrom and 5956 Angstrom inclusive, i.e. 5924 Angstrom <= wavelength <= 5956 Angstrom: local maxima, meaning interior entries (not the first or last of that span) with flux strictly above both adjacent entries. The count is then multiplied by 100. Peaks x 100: 400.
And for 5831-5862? 500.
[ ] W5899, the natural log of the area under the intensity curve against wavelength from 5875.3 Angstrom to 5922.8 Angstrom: 6.4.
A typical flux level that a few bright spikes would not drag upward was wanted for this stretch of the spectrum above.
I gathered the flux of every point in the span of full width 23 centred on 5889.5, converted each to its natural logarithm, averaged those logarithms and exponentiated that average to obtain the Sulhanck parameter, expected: 13.2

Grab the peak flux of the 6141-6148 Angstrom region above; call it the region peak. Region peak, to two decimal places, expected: 11.79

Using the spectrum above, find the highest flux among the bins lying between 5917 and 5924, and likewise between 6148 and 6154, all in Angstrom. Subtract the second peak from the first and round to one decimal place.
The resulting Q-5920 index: 0.5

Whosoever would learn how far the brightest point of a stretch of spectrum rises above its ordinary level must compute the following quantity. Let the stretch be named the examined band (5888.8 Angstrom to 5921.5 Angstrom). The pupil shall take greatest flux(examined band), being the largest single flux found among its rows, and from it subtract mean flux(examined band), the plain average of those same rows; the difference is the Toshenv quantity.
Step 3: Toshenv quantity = 1.9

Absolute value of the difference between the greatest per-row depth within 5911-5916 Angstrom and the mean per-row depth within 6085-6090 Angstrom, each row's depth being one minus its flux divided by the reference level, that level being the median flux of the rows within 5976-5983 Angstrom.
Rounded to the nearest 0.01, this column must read 0.12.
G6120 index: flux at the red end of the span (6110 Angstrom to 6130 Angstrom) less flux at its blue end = -0.3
